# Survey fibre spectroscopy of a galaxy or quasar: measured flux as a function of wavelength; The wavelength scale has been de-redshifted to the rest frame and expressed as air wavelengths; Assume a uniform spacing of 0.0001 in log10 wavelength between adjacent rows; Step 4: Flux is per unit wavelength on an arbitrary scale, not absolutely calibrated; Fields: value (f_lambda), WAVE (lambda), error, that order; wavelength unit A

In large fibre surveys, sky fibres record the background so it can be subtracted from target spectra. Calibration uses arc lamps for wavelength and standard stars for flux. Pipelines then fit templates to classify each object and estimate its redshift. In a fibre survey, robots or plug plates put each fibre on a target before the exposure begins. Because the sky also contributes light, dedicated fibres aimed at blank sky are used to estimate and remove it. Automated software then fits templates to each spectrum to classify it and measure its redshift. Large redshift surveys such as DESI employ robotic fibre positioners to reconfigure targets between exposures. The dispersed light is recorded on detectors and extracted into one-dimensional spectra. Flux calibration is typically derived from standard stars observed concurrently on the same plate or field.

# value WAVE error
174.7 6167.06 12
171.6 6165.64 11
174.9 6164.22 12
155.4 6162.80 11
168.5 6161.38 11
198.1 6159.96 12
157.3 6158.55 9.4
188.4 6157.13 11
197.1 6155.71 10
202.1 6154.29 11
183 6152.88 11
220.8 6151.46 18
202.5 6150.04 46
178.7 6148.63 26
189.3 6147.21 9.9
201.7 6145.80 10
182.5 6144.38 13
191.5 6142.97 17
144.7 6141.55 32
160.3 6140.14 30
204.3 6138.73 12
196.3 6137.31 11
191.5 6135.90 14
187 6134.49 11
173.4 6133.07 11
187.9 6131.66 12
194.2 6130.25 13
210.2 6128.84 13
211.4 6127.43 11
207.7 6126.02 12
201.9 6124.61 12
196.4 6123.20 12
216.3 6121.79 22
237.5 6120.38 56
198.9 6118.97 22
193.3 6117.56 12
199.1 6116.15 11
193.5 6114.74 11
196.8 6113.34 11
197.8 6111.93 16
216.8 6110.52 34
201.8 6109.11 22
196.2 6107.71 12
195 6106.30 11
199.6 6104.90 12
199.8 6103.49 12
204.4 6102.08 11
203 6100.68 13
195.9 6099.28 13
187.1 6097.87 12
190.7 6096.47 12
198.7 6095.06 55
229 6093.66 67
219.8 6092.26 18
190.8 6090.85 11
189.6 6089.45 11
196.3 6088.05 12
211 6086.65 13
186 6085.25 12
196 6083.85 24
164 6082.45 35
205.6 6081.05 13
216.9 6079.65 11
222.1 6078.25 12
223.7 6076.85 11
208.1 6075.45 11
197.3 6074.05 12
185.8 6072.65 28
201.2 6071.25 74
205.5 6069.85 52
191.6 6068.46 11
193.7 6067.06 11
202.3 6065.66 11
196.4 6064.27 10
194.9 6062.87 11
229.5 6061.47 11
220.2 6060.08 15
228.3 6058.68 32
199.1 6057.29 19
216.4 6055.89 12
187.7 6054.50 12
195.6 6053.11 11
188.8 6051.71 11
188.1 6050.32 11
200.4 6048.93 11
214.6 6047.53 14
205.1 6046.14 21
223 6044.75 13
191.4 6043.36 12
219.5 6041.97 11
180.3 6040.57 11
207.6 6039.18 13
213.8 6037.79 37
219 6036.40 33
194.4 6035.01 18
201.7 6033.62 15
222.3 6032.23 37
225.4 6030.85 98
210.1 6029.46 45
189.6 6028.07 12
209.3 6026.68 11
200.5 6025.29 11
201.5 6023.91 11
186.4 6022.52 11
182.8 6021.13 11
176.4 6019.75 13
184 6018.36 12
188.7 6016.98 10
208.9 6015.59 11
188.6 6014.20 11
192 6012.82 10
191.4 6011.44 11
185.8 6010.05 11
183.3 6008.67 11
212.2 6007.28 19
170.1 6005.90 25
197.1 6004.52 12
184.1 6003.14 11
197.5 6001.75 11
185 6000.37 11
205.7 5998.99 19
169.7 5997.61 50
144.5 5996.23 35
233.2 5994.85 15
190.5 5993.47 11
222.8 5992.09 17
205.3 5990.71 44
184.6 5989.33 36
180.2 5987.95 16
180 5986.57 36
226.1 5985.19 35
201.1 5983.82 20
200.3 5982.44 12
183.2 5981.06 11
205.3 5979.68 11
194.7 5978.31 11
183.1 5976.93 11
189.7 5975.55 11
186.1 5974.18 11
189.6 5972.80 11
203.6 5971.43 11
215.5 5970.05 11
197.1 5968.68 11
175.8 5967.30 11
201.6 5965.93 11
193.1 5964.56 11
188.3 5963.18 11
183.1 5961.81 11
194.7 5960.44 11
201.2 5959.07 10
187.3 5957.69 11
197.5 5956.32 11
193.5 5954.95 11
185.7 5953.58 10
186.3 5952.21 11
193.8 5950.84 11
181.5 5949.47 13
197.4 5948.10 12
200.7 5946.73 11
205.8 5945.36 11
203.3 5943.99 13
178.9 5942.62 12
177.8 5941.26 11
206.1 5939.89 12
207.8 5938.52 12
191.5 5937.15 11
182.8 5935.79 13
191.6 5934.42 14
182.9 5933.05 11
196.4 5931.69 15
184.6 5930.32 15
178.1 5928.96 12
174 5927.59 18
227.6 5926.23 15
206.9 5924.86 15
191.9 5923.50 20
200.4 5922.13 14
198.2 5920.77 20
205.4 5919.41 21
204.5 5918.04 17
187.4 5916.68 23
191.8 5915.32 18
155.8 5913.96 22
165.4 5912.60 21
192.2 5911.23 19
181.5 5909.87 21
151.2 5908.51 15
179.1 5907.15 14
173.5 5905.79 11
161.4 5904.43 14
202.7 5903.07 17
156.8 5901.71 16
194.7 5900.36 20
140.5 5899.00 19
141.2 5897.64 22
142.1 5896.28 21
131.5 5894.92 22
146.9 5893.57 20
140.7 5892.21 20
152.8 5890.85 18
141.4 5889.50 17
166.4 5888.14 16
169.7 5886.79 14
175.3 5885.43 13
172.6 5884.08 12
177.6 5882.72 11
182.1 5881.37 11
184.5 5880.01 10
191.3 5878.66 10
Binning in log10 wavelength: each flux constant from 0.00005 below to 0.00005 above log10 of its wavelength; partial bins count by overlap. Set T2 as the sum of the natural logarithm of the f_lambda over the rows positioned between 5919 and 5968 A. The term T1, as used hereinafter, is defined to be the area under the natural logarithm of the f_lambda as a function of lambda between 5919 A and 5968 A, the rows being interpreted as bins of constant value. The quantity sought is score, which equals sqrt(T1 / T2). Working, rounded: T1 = 258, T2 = 189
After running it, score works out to 1.17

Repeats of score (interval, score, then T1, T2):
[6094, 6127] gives 1.20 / 175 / 122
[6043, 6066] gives 1.16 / 122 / 90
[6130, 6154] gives 1.19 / 126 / 89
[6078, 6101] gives 1.16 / 122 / 90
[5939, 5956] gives 1.19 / 89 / 63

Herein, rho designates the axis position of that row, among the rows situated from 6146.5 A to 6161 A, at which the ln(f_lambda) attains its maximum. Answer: 6151.46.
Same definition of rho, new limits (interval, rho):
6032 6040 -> 6032.23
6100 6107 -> 6102.08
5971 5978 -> 5971.43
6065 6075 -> 6069.85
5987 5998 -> 5994.85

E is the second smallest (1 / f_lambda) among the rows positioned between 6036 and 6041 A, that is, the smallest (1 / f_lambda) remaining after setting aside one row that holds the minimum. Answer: 0.0047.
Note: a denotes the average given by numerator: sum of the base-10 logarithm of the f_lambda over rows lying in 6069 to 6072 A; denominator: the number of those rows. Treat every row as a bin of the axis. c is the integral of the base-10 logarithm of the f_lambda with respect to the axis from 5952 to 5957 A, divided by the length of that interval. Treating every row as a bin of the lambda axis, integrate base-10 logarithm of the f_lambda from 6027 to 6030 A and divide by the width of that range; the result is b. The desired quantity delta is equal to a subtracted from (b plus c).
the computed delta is 2.27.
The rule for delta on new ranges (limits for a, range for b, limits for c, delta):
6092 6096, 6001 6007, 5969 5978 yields 2.23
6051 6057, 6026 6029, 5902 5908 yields 2.25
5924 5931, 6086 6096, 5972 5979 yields 2.30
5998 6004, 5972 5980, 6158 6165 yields 2.23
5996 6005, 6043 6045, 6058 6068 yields 2.37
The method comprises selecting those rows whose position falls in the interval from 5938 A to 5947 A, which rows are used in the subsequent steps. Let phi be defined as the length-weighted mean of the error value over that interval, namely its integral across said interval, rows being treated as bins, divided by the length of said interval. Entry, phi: 11.7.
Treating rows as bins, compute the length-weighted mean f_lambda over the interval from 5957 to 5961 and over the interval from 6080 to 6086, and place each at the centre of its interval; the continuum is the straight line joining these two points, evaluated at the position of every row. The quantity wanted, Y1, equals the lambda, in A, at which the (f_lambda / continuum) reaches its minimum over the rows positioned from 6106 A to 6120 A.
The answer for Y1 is 6117.56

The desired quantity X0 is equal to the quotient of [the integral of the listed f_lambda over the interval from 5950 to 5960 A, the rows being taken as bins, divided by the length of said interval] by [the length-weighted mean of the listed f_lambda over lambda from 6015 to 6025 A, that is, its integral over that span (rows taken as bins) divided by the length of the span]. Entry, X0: 1.01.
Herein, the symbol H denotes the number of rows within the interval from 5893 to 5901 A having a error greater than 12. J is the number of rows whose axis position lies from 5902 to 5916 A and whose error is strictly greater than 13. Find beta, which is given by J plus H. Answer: 15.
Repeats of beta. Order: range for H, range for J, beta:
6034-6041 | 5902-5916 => 13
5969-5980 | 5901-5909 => 5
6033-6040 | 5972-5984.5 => 6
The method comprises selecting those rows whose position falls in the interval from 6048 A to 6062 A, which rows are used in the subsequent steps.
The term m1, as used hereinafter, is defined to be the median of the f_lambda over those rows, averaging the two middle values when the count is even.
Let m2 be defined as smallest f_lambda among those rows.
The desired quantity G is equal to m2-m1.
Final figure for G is -12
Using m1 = 200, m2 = 187.7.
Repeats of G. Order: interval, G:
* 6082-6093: -29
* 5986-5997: -43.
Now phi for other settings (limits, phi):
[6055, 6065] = 15.6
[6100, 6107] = 11.8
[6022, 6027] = 11.0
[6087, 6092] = 12.0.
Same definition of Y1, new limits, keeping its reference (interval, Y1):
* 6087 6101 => 6097.87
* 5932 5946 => 5941.26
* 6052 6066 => 6054.50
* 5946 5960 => 5949.47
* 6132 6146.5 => 6141.55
